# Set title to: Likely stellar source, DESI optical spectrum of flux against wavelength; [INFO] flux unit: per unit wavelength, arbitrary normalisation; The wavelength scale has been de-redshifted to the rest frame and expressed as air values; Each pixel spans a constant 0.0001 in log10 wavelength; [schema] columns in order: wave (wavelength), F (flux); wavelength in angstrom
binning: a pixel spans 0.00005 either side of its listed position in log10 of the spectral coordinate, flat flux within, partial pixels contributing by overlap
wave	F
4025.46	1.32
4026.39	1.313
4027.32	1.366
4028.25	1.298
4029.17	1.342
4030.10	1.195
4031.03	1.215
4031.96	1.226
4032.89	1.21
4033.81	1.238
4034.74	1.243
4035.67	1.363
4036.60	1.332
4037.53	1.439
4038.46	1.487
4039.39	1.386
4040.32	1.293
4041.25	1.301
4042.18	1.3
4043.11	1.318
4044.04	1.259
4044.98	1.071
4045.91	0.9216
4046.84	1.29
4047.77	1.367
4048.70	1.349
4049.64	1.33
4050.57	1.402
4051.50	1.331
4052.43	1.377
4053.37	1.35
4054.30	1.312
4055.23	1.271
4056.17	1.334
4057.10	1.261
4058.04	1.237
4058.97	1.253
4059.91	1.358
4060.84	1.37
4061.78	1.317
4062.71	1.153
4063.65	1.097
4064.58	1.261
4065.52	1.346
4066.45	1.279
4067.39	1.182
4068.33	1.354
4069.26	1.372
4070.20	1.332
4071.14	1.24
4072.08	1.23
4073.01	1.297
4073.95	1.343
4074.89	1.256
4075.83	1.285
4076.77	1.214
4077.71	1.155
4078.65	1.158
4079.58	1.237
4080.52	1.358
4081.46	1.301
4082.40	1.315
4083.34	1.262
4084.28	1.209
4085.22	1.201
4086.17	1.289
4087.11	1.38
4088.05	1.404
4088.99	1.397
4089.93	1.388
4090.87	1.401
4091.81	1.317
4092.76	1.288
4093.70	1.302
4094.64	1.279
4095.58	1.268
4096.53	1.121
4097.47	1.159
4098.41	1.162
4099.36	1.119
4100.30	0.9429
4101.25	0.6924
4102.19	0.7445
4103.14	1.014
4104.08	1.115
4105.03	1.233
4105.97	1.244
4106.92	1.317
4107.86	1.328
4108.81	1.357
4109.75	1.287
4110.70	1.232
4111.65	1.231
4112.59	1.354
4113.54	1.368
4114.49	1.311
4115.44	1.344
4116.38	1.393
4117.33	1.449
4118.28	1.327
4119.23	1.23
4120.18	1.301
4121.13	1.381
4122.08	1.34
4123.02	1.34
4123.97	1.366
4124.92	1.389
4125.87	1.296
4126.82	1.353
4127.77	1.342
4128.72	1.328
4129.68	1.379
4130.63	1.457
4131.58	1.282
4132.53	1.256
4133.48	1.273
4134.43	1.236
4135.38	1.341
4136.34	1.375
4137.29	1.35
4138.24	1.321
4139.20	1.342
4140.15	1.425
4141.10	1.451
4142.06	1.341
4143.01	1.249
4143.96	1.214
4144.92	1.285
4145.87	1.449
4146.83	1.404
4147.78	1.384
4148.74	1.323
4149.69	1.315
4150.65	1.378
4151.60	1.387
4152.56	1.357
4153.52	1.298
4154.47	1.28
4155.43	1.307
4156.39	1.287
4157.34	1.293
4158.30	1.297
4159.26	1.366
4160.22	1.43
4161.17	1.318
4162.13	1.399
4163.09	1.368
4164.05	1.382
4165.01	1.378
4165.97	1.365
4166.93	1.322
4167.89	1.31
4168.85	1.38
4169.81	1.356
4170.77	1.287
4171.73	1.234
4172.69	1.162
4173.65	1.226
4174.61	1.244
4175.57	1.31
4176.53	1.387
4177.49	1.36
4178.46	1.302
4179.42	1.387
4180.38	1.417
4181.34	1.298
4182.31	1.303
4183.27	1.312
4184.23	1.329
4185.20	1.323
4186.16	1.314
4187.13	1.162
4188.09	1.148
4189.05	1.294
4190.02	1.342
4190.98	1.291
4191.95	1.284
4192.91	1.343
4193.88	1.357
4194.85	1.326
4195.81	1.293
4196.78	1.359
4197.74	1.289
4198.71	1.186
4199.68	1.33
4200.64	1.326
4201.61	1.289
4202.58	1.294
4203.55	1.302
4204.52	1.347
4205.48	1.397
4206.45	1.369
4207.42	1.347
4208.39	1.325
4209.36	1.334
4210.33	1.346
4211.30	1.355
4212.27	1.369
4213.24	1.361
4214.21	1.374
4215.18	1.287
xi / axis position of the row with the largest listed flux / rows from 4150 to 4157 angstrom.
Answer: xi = 4151.60 angstrom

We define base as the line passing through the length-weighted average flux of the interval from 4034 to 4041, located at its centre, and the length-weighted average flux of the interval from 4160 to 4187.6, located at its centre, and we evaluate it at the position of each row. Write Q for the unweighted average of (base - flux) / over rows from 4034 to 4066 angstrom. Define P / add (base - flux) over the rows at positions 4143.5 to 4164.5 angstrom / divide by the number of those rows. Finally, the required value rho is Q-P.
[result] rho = 0.07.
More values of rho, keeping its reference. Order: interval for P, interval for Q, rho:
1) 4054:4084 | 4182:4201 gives -0.05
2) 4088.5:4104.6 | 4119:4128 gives -0.18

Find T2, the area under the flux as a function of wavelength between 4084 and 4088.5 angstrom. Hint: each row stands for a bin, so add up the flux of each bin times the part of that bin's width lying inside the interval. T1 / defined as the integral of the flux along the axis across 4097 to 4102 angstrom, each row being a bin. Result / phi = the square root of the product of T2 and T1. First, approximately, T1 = 5.0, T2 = 5.8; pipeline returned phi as 5.4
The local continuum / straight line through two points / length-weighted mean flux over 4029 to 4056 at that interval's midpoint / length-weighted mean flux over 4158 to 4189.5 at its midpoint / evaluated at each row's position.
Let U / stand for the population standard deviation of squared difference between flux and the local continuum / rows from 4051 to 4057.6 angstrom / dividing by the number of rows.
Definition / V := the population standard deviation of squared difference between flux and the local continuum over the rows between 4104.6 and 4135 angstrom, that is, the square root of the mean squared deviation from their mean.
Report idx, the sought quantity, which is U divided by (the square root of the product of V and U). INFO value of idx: 0.6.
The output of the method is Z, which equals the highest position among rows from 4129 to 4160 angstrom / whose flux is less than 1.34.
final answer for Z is 4158.30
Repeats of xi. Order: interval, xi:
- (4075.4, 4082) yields 4080.52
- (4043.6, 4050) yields 4047.77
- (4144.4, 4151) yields 4145.87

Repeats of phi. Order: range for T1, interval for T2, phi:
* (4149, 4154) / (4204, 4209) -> 6.8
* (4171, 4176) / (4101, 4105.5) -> 5.2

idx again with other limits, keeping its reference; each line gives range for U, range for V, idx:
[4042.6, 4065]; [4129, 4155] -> 2.2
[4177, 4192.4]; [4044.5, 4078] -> 0.6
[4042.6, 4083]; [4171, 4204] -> 1.7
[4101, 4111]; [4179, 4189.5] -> 3.6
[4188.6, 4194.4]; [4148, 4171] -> 0.3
